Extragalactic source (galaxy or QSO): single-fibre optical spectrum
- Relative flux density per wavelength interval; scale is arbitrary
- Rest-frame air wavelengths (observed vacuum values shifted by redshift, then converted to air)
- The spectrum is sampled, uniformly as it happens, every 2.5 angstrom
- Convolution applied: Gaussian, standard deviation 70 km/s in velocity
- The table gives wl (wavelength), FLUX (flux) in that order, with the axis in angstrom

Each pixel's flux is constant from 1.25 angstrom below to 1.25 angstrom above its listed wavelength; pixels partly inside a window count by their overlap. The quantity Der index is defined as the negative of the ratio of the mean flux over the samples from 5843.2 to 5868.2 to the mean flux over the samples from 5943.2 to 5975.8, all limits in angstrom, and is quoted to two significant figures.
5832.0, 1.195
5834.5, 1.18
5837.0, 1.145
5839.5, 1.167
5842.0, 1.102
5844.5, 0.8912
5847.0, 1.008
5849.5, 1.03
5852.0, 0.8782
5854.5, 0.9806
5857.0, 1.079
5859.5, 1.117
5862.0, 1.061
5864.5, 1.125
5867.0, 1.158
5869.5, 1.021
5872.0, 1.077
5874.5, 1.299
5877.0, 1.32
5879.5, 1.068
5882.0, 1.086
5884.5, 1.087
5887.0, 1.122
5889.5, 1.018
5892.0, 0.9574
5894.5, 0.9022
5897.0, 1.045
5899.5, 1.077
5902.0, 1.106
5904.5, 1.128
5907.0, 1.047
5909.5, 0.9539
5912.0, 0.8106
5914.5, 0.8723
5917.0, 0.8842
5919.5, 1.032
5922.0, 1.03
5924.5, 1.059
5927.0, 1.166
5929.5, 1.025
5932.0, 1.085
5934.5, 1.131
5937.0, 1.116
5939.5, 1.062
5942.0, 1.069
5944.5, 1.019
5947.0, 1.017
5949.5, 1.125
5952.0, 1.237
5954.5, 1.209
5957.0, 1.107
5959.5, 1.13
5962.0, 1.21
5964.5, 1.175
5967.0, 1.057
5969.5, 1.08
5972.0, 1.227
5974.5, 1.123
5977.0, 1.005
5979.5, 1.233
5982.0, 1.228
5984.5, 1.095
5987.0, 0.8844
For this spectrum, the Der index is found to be -0.91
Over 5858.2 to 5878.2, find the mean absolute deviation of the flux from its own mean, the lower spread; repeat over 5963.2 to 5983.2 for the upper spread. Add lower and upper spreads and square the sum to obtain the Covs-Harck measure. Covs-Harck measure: 0.0251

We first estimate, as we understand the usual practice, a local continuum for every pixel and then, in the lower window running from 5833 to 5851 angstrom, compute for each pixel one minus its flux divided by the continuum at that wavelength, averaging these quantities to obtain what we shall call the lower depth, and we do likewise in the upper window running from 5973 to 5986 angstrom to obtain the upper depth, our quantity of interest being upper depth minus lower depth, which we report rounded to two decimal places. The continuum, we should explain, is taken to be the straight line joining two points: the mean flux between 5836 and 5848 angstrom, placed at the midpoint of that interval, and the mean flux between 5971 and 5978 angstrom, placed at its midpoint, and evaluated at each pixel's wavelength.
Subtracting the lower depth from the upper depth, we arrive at 0.00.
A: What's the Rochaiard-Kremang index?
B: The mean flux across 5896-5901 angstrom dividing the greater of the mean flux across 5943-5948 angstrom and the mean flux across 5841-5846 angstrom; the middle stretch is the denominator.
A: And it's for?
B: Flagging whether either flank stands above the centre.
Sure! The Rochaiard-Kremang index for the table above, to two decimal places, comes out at 0.96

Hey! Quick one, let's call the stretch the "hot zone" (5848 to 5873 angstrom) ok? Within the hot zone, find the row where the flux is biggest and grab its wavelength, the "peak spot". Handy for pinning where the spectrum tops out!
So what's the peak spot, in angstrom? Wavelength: 5867.0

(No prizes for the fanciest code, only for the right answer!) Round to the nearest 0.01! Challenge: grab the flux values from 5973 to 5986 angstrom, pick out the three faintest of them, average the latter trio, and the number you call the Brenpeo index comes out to 1.07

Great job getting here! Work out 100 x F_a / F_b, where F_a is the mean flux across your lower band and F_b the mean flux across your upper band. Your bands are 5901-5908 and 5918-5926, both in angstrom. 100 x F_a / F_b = 105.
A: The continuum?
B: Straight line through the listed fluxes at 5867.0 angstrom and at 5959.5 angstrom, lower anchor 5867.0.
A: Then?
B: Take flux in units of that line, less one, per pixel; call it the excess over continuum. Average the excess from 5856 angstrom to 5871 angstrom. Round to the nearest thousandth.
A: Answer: -0.057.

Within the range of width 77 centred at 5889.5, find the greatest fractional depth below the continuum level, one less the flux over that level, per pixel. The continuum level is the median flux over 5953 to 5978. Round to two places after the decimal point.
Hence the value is 0.28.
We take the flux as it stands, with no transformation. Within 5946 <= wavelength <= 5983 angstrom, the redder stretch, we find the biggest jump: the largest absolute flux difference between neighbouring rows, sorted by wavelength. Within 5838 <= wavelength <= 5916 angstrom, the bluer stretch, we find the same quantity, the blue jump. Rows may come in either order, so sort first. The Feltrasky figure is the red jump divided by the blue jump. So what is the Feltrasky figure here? 0.90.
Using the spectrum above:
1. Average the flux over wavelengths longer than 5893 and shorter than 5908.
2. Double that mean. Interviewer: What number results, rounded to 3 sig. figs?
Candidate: 2.10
